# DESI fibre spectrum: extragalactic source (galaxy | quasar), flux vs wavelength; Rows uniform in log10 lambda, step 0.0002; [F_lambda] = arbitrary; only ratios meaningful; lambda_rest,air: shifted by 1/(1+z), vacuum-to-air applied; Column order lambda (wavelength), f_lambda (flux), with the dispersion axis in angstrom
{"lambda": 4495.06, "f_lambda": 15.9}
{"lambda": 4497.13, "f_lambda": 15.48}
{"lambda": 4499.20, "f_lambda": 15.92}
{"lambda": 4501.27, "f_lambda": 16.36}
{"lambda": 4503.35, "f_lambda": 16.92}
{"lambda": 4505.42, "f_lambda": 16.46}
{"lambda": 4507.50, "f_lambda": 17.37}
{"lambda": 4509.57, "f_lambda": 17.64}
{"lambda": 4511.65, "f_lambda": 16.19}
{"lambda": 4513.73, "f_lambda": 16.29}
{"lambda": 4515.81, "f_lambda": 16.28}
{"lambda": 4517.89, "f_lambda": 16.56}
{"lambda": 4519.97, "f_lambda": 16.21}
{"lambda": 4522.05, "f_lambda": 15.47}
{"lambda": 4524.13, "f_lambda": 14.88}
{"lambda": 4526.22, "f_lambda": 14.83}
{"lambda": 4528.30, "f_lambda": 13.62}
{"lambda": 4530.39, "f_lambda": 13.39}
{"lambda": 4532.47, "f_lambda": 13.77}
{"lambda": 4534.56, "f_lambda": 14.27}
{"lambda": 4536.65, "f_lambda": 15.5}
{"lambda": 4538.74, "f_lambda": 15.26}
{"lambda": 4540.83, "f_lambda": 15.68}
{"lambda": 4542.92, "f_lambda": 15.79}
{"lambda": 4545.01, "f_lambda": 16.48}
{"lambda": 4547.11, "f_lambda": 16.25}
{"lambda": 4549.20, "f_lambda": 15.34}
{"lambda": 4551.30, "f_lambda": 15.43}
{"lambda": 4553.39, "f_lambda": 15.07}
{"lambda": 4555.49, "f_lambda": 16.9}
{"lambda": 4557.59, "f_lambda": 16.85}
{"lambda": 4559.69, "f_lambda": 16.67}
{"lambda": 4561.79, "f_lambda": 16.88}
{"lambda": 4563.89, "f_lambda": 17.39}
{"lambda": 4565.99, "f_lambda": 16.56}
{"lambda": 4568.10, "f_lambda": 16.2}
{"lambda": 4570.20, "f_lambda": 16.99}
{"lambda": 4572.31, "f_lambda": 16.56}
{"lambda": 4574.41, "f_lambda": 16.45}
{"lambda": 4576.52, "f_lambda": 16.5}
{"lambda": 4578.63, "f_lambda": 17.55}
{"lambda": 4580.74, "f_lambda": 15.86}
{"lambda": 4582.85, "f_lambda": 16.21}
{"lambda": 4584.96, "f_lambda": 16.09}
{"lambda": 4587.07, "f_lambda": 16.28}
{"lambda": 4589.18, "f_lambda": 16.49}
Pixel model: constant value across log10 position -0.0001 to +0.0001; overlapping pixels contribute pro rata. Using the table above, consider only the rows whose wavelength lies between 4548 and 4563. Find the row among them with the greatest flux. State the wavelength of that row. 4555.49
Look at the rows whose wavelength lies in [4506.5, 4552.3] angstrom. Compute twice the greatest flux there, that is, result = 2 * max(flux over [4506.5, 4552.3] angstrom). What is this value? 35.3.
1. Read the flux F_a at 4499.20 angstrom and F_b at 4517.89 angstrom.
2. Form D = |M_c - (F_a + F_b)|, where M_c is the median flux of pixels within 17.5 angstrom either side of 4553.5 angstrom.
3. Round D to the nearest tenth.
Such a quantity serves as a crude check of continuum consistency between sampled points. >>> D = 16.2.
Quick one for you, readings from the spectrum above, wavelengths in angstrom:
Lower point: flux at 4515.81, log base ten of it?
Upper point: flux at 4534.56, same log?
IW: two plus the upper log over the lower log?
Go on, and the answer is 2.95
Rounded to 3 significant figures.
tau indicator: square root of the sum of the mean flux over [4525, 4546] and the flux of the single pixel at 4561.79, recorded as 5.63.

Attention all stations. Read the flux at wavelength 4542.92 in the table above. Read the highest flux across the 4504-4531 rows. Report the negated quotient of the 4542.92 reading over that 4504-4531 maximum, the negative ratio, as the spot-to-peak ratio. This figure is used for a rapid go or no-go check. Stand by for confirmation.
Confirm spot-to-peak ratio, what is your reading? -0.90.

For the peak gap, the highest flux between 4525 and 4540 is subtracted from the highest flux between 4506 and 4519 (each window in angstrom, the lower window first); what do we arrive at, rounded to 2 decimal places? 2.14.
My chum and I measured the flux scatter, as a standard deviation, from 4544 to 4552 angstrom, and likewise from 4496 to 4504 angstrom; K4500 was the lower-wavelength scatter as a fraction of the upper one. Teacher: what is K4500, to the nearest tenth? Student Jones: 1.1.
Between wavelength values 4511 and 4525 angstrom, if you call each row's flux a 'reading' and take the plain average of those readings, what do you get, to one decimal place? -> 16.0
